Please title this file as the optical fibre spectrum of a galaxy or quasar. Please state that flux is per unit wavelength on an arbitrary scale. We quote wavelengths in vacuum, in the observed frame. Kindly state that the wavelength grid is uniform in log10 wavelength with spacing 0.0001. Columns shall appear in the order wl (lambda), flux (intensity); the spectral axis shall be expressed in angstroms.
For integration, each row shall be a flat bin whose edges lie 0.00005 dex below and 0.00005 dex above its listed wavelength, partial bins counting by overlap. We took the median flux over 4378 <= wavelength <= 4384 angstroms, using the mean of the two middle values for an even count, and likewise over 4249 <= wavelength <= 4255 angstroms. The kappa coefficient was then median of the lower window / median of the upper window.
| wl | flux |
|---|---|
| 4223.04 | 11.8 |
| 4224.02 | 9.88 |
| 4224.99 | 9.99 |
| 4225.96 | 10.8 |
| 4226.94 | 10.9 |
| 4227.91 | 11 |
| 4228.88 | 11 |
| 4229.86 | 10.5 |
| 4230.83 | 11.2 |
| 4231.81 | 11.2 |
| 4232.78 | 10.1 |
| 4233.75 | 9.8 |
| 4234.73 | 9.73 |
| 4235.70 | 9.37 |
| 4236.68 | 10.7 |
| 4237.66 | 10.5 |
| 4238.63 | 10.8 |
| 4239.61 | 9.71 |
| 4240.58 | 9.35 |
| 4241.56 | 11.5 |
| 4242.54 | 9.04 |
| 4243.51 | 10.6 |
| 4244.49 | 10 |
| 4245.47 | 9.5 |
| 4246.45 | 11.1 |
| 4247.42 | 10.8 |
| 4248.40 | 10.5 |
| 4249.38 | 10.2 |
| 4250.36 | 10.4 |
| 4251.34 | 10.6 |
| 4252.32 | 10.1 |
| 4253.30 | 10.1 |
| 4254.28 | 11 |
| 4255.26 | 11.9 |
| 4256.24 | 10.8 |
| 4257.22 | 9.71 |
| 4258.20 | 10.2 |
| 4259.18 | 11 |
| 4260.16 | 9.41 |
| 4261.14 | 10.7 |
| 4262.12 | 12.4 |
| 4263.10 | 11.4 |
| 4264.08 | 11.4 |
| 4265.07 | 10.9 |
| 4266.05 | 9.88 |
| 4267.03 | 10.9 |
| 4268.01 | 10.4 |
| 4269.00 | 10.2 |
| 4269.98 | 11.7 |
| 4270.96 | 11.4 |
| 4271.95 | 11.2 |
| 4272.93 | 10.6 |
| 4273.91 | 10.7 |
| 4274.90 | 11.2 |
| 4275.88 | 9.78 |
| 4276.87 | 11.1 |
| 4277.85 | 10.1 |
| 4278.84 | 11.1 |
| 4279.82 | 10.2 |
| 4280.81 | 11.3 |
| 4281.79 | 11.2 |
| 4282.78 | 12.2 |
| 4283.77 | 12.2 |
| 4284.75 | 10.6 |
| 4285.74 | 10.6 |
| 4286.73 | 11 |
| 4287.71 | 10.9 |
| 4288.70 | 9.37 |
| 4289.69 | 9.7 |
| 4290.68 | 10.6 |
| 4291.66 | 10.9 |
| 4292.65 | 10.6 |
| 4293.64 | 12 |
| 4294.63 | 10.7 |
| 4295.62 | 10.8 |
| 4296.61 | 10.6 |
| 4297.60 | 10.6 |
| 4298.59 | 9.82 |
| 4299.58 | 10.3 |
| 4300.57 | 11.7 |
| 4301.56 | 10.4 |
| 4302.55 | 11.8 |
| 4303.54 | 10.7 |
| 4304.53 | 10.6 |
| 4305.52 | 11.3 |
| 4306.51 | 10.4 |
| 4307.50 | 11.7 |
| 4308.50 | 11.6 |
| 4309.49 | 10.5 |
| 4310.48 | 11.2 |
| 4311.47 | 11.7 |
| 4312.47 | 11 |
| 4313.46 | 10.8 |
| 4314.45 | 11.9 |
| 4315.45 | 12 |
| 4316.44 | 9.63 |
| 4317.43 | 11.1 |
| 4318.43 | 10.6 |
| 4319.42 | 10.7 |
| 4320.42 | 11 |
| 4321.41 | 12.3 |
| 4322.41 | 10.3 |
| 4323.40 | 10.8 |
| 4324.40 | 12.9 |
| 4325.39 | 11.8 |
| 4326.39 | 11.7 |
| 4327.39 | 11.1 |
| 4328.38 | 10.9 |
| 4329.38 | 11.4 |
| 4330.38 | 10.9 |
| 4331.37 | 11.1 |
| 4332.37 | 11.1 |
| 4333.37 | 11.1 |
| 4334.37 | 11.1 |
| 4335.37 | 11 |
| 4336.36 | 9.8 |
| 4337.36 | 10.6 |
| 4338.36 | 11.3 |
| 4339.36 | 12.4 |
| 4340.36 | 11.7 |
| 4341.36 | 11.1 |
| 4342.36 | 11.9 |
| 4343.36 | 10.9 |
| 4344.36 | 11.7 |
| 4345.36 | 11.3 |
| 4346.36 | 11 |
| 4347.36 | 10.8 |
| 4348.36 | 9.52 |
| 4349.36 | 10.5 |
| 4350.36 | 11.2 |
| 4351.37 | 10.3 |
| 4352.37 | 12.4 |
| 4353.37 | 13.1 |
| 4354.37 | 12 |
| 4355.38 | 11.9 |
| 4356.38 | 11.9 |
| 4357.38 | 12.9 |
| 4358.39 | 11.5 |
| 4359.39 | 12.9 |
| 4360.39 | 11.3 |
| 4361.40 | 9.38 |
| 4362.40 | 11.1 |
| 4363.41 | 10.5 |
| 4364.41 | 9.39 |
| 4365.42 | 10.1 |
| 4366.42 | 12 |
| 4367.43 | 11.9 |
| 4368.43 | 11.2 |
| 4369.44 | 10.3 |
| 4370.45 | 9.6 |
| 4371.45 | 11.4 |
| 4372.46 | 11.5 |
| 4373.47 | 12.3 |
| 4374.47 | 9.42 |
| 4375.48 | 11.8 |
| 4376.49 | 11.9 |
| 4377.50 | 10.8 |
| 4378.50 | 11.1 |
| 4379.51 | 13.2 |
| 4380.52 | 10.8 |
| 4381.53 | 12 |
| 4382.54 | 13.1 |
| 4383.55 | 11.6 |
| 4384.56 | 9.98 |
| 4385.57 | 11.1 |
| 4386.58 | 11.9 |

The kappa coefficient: 0.87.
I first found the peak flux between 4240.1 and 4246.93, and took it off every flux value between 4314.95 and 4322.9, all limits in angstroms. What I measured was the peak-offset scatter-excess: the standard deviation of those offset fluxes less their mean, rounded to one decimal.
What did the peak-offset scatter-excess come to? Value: 1.4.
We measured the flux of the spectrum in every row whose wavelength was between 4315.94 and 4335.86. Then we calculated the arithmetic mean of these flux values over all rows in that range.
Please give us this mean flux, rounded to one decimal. 11.1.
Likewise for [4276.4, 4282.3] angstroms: 10.8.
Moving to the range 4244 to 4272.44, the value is 10.7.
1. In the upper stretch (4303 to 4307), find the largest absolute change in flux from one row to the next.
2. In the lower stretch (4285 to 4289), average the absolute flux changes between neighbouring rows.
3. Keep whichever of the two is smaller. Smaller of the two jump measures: 0.68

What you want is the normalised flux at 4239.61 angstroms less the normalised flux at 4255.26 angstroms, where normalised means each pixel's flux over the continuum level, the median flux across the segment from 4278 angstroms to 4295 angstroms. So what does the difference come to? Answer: -0.20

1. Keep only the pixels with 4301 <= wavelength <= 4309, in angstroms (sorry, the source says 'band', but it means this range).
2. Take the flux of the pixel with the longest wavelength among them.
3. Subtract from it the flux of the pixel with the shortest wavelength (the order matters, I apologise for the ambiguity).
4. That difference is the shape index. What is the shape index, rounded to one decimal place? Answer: 1.2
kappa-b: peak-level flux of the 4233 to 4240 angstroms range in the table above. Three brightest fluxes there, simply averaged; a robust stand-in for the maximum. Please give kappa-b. 10.7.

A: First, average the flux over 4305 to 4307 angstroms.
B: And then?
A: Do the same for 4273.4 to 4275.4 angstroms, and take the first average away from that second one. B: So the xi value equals 0.1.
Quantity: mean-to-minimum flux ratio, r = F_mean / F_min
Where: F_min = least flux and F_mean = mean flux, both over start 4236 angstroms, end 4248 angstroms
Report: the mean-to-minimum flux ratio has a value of 1.14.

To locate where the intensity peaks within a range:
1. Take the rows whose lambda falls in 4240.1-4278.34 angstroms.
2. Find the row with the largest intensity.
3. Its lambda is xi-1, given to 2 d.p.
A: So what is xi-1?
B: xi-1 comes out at 4262.12 angstroms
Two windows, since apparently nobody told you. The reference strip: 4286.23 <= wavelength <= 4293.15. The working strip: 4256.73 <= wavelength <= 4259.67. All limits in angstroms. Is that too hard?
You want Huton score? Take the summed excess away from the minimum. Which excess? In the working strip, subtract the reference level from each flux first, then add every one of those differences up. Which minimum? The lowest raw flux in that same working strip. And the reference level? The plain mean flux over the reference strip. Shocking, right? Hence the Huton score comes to 10.1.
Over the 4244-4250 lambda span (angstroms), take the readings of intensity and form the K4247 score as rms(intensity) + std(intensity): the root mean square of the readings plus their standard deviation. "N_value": 10.9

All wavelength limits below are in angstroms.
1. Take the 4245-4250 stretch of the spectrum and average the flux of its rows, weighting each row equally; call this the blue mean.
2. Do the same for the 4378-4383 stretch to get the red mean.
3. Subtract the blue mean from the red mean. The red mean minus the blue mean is 1.6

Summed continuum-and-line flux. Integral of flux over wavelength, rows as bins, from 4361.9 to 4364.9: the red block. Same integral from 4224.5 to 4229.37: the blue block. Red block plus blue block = 83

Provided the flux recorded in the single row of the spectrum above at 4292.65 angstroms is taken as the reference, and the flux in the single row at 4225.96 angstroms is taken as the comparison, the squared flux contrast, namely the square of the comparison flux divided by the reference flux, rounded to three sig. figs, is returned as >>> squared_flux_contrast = 1.04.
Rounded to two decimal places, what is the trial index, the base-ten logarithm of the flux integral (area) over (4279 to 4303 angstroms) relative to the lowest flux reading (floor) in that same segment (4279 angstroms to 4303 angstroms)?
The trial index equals 1.44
